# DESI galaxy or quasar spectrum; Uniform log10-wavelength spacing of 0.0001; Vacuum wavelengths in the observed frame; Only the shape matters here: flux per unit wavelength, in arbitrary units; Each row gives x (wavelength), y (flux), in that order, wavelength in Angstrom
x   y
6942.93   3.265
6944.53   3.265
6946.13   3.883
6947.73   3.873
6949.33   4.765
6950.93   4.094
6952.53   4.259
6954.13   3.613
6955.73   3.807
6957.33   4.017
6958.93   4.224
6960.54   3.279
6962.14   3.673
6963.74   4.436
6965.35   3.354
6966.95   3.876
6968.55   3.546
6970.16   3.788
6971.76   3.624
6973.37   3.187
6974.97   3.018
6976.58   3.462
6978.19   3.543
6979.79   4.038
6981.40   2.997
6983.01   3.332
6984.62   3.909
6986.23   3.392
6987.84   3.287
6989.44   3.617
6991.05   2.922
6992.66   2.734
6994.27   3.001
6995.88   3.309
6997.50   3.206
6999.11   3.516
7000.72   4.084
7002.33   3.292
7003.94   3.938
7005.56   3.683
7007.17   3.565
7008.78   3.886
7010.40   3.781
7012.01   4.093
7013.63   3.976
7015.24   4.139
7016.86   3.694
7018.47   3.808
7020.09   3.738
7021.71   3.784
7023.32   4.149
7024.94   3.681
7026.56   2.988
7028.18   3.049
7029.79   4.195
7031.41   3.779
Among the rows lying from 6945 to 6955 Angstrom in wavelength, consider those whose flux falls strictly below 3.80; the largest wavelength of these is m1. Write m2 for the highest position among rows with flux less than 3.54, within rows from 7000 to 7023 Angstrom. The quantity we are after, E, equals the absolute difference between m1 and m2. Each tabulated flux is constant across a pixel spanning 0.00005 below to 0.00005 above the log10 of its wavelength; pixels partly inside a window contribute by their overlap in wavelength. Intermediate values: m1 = 6954.13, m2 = 7002.33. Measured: 48.2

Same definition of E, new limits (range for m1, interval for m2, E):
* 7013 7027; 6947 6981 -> 50.0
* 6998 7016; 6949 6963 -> 49.9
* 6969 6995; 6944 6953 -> 49.7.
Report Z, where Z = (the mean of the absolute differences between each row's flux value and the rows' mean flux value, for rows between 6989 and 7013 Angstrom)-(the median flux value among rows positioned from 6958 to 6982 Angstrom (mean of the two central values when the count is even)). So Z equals -3.20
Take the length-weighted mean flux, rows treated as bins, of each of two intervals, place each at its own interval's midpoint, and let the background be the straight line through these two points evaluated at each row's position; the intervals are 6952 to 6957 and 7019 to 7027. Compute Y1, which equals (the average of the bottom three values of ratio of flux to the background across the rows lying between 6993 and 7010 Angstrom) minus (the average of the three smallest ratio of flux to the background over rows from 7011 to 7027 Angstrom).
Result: -0.09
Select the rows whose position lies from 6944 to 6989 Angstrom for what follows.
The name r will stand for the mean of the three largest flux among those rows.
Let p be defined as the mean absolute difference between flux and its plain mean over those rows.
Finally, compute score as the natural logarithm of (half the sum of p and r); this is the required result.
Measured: 0.88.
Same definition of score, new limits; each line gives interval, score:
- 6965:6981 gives 0.73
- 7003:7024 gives 0.76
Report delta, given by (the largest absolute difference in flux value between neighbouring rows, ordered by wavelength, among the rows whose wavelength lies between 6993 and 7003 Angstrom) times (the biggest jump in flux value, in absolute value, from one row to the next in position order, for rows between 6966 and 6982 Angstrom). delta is 0.82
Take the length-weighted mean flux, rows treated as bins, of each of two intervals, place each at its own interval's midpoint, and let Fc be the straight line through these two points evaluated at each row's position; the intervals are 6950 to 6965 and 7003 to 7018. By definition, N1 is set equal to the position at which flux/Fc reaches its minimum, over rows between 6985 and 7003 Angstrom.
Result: 6992.66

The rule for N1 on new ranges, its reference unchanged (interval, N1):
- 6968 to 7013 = 6992.66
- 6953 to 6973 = 6960.54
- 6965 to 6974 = 6973.37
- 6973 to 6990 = 6981.40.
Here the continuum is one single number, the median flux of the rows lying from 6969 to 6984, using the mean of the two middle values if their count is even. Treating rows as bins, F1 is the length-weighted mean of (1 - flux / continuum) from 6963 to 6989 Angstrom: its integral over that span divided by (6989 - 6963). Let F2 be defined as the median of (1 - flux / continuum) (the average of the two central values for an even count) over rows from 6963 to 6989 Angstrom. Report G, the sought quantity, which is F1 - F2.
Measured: -0.013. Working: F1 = -0.02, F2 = -0.01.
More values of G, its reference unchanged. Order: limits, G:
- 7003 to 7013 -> 0.004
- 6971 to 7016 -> 0.003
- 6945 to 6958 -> -0.020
